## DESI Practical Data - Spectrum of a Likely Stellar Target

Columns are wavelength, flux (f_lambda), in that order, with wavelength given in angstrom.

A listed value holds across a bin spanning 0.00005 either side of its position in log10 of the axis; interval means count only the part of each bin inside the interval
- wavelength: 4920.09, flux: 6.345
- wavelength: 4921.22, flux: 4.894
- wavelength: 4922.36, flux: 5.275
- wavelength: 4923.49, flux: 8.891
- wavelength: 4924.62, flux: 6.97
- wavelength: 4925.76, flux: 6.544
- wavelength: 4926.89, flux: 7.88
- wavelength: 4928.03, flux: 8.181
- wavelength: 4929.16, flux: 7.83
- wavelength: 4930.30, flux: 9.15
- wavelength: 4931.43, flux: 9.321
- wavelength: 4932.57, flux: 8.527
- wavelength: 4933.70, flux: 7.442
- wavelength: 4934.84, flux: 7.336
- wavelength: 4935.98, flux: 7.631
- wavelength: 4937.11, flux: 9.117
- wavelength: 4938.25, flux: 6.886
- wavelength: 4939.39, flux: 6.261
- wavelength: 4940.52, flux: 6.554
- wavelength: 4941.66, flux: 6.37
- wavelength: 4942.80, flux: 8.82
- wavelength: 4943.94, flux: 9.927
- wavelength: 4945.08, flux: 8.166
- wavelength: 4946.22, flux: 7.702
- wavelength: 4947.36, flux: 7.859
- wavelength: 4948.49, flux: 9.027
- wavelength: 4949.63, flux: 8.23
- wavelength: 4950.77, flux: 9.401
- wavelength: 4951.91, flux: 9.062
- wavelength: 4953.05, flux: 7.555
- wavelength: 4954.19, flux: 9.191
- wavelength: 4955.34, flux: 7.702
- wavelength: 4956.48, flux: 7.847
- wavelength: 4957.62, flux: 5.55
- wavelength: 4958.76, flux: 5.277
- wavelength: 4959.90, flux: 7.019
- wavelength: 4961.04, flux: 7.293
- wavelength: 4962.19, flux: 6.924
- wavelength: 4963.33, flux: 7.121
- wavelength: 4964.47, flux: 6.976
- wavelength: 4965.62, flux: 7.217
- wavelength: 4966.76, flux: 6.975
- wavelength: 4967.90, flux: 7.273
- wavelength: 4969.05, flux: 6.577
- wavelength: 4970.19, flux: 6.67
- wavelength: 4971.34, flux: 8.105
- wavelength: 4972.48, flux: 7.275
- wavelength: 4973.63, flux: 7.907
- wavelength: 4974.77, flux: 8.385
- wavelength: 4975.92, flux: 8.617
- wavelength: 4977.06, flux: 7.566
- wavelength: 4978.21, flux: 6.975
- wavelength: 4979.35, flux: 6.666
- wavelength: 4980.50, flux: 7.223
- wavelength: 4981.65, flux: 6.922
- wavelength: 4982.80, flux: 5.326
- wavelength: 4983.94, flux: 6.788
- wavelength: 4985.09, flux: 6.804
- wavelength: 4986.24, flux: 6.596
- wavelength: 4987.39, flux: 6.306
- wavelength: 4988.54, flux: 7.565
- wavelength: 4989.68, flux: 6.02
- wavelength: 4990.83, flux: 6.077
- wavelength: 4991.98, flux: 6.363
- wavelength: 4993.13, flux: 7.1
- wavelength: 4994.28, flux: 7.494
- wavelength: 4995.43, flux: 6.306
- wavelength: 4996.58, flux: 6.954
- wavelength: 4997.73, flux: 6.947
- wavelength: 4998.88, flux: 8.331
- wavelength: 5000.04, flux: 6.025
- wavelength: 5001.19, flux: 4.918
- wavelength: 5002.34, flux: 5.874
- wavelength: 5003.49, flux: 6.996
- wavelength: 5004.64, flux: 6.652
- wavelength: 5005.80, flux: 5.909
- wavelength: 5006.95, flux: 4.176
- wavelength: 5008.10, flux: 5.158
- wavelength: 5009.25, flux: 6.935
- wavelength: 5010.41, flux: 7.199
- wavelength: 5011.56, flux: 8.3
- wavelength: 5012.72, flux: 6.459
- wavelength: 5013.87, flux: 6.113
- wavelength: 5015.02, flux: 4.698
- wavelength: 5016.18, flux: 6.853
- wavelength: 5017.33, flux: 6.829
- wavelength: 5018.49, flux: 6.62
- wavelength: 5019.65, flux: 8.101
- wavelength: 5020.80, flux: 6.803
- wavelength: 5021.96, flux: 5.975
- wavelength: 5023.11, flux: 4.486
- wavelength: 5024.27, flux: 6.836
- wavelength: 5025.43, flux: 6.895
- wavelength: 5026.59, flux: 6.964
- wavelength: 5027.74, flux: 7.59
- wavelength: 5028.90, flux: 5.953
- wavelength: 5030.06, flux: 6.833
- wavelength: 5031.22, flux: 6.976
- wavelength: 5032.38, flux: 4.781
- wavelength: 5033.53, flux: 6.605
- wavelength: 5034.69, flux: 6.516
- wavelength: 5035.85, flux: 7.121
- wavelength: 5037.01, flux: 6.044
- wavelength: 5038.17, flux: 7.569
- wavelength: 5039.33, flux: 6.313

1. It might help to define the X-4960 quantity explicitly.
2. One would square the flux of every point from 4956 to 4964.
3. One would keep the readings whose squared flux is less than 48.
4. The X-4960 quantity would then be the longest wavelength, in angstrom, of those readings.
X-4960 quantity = 4962.19 angstrom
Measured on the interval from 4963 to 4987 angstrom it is 4986.24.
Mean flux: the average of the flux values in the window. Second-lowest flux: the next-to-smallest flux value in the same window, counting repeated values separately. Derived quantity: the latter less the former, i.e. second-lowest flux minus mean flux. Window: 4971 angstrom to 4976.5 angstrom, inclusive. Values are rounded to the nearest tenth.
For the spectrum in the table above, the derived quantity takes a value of -0.2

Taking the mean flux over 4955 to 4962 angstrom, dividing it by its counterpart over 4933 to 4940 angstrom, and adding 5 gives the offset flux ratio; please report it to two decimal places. 5.91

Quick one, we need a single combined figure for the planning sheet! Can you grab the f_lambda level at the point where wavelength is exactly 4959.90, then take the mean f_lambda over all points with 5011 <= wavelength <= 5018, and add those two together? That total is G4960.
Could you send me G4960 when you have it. 13.6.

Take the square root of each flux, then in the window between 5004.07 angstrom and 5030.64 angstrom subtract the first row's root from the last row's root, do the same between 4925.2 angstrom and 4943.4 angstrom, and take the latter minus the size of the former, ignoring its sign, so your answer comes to 0.38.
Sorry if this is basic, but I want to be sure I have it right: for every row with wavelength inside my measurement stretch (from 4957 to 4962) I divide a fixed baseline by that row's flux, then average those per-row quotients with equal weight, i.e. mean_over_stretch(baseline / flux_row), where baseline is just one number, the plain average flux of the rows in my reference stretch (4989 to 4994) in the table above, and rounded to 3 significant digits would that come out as 1.04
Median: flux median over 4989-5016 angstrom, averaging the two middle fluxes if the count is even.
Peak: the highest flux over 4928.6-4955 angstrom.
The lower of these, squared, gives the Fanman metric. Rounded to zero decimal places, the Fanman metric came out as 40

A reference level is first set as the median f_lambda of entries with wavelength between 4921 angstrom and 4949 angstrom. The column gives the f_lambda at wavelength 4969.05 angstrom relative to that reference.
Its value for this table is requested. -1.3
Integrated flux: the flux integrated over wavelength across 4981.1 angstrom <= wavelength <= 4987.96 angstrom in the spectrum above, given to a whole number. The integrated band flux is 44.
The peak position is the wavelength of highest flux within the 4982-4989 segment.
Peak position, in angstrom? 4988.54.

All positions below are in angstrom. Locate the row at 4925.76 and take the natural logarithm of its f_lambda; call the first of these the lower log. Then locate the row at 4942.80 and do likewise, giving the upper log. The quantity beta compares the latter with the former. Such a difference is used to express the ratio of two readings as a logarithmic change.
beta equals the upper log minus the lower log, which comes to 0.3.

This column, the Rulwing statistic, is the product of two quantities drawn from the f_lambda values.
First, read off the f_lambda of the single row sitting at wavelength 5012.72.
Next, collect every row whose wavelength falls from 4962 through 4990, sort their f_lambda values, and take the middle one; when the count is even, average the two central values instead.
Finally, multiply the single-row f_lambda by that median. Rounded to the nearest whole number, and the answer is 45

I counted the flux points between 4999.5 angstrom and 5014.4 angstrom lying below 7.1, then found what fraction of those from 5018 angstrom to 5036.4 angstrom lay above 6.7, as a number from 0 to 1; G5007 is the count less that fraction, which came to 10.4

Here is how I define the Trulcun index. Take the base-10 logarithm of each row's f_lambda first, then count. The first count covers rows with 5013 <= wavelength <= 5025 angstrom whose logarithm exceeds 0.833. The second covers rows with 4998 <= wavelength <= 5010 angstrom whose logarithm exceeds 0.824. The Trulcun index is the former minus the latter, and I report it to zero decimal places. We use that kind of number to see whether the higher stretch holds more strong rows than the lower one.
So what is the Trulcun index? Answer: 1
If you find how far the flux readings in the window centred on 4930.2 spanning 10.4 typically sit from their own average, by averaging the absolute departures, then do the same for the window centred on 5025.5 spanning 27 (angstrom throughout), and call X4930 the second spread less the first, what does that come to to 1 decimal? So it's 0.0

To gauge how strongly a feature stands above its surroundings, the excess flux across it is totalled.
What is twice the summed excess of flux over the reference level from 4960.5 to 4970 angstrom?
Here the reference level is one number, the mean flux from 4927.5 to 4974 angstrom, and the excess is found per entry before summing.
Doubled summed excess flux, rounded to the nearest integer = -10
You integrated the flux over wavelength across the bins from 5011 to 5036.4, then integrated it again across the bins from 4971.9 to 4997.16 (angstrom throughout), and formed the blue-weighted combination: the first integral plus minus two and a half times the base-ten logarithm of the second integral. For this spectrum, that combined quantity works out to 161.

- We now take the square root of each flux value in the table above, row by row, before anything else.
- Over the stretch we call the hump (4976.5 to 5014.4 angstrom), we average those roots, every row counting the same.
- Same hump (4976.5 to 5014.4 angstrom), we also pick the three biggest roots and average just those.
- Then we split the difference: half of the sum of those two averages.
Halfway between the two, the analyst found 2.70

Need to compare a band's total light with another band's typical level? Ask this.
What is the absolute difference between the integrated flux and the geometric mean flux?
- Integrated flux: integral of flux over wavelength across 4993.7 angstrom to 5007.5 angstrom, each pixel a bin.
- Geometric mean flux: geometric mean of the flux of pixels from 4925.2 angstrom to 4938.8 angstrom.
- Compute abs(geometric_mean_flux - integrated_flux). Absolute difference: 80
